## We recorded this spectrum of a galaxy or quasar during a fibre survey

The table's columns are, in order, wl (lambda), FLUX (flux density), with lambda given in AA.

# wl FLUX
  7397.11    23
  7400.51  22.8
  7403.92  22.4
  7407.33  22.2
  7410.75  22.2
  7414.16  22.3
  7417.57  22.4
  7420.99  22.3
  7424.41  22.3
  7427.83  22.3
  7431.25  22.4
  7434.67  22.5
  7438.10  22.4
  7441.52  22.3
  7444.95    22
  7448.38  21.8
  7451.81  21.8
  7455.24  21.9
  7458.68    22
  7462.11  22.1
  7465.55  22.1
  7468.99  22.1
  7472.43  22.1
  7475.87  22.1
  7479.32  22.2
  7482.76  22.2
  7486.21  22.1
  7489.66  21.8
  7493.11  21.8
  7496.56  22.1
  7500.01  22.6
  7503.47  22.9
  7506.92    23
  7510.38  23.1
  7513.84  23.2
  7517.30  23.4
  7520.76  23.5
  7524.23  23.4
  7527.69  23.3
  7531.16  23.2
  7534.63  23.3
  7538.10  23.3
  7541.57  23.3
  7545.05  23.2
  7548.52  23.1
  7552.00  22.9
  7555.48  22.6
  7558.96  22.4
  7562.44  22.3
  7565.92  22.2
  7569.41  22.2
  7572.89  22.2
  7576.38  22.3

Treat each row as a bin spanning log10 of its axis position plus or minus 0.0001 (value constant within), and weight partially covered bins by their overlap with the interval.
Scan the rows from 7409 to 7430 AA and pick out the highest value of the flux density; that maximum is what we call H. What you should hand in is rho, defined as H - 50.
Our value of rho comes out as -27.6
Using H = 22.4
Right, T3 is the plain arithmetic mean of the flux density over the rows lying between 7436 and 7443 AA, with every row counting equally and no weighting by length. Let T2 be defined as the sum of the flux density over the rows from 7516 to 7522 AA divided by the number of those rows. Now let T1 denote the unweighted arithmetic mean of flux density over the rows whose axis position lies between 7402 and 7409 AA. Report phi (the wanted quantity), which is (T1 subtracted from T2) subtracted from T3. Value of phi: 21.2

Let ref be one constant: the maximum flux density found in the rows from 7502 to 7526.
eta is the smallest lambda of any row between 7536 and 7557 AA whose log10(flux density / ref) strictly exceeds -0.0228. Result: 7538.10 AA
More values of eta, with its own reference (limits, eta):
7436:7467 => 7438.10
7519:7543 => 7520.76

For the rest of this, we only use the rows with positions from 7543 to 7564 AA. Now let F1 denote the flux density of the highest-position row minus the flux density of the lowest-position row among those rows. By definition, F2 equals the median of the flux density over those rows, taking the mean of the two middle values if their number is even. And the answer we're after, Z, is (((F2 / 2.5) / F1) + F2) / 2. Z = 6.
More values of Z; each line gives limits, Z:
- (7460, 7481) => 55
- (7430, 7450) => 4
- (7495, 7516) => 16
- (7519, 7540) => -12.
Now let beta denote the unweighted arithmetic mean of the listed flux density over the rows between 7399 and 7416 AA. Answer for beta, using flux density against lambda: 22.4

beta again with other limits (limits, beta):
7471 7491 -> 22.1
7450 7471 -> 22.0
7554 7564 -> 22.4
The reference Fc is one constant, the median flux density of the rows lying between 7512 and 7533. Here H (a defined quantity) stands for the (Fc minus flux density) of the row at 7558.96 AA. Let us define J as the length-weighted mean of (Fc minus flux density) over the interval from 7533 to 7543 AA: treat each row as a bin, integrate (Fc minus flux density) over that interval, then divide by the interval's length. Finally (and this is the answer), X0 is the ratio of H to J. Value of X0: 19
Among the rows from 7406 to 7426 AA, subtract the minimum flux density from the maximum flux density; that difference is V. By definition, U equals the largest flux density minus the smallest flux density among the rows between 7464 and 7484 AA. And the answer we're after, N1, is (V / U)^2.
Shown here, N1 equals 4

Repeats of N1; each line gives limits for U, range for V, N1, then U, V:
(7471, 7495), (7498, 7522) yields 5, 0.40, 0.9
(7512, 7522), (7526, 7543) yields 0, 0.30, 0.1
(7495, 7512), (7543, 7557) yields 0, 1.00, 0.6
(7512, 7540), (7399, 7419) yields 4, 0.30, 0.6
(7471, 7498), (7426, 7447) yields 2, 0.40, 0.5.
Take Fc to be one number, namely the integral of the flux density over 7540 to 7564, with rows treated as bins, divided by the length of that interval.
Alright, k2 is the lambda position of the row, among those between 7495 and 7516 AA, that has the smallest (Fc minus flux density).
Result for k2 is 7513.84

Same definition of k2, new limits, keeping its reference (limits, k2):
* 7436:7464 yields 7438.10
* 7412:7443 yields 7434.67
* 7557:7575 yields 7558.96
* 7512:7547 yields 7520.76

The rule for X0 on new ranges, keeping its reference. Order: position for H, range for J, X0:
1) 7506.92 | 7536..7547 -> 4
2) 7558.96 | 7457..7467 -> 1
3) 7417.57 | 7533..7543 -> 19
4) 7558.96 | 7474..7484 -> 1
